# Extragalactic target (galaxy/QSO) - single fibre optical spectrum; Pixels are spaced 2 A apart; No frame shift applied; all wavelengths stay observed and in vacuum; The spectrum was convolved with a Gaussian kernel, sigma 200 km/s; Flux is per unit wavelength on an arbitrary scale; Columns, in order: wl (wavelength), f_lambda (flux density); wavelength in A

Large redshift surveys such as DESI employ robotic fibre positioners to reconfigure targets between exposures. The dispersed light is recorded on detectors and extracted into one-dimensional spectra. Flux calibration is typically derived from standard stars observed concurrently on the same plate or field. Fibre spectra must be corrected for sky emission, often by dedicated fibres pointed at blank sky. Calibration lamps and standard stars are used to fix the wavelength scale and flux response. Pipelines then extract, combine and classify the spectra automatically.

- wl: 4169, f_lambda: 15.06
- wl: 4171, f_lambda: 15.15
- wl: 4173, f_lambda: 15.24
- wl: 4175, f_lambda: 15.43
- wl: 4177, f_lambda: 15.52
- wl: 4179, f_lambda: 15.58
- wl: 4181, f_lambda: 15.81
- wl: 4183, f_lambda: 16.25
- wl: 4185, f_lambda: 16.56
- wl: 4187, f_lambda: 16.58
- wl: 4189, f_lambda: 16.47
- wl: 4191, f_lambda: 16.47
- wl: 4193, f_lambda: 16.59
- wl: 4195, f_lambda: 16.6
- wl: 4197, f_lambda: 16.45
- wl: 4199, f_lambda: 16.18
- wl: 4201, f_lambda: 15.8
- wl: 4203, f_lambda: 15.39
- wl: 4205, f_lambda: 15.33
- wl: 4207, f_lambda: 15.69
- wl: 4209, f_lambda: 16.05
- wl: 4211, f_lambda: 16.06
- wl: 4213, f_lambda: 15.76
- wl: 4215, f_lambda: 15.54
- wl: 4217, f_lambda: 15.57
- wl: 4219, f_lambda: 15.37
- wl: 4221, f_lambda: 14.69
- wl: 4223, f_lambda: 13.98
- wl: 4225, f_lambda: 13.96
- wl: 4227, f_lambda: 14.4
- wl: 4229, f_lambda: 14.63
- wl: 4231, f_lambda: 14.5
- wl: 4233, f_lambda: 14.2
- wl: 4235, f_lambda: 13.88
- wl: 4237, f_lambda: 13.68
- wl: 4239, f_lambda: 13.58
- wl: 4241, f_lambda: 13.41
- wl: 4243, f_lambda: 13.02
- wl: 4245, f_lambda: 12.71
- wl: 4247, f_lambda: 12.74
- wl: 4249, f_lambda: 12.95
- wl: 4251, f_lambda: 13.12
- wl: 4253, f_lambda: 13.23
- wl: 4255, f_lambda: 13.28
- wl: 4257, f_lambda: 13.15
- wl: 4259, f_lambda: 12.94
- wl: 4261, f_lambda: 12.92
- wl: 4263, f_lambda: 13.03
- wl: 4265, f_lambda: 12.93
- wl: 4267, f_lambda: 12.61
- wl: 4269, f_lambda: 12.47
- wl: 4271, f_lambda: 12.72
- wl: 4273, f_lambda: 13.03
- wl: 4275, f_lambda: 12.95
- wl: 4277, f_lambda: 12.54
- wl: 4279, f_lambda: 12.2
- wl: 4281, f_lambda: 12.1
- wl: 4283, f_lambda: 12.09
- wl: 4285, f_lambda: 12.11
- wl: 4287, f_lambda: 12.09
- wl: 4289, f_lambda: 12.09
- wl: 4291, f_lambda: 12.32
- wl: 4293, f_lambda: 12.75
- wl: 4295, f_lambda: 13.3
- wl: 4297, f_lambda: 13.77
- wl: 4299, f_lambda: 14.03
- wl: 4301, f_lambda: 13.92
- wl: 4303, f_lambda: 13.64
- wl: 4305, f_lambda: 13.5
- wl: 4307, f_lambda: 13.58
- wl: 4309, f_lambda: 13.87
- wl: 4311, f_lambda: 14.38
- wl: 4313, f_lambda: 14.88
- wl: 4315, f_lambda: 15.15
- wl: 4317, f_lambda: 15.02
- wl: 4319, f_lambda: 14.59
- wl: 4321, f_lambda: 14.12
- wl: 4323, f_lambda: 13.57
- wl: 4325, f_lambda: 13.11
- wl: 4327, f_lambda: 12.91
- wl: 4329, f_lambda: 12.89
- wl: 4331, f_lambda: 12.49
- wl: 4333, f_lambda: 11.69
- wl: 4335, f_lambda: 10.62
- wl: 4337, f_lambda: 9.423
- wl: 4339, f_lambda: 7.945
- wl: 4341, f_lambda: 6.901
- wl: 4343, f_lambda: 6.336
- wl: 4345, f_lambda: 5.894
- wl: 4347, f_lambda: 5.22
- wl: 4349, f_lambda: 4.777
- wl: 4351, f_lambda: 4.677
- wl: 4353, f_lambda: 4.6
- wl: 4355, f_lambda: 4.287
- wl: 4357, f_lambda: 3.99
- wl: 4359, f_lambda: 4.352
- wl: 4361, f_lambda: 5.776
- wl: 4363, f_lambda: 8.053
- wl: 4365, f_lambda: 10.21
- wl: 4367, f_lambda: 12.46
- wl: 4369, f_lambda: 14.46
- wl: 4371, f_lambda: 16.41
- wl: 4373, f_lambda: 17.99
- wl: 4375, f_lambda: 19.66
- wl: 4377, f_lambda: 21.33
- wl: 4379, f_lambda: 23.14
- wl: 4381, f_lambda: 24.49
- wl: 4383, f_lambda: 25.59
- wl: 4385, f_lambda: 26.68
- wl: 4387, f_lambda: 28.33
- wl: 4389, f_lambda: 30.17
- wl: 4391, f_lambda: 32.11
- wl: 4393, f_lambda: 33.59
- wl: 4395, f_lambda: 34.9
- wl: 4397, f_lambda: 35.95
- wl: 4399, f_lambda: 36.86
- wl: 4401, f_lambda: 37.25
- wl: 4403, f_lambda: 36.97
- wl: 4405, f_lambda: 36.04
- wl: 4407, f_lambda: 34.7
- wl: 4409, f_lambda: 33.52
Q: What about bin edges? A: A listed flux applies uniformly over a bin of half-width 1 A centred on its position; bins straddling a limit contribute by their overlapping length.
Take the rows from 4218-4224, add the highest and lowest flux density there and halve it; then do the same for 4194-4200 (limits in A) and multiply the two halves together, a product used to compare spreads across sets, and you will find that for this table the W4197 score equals 241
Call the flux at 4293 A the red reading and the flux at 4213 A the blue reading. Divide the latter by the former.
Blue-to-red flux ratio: 1.24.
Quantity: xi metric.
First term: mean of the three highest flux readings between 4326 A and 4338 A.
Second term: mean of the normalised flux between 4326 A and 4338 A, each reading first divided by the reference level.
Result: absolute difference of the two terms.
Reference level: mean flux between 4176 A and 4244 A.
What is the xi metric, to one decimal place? 12.0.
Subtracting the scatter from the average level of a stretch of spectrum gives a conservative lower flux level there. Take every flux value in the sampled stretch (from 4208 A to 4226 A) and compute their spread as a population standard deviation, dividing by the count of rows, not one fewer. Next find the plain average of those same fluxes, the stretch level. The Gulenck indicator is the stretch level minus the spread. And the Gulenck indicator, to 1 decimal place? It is 14.4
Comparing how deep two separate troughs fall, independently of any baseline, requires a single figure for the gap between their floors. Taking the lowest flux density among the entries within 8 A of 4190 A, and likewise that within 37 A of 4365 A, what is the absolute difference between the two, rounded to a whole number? 12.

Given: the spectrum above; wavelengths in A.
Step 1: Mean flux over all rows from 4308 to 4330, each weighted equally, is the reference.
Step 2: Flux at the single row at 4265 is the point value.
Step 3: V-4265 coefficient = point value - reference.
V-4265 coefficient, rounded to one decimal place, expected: -1.1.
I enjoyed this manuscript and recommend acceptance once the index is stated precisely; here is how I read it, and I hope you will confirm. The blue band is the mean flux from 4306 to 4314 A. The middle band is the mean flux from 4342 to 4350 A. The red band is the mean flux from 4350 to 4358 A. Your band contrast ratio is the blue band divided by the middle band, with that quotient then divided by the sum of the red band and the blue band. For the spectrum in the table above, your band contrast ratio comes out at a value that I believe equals 0.137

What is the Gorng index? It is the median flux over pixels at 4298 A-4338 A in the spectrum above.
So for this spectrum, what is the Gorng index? 13.6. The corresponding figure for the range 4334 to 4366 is 5.8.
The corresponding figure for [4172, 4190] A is 15.8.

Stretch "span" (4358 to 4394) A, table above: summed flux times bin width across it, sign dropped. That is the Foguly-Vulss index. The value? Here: 710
